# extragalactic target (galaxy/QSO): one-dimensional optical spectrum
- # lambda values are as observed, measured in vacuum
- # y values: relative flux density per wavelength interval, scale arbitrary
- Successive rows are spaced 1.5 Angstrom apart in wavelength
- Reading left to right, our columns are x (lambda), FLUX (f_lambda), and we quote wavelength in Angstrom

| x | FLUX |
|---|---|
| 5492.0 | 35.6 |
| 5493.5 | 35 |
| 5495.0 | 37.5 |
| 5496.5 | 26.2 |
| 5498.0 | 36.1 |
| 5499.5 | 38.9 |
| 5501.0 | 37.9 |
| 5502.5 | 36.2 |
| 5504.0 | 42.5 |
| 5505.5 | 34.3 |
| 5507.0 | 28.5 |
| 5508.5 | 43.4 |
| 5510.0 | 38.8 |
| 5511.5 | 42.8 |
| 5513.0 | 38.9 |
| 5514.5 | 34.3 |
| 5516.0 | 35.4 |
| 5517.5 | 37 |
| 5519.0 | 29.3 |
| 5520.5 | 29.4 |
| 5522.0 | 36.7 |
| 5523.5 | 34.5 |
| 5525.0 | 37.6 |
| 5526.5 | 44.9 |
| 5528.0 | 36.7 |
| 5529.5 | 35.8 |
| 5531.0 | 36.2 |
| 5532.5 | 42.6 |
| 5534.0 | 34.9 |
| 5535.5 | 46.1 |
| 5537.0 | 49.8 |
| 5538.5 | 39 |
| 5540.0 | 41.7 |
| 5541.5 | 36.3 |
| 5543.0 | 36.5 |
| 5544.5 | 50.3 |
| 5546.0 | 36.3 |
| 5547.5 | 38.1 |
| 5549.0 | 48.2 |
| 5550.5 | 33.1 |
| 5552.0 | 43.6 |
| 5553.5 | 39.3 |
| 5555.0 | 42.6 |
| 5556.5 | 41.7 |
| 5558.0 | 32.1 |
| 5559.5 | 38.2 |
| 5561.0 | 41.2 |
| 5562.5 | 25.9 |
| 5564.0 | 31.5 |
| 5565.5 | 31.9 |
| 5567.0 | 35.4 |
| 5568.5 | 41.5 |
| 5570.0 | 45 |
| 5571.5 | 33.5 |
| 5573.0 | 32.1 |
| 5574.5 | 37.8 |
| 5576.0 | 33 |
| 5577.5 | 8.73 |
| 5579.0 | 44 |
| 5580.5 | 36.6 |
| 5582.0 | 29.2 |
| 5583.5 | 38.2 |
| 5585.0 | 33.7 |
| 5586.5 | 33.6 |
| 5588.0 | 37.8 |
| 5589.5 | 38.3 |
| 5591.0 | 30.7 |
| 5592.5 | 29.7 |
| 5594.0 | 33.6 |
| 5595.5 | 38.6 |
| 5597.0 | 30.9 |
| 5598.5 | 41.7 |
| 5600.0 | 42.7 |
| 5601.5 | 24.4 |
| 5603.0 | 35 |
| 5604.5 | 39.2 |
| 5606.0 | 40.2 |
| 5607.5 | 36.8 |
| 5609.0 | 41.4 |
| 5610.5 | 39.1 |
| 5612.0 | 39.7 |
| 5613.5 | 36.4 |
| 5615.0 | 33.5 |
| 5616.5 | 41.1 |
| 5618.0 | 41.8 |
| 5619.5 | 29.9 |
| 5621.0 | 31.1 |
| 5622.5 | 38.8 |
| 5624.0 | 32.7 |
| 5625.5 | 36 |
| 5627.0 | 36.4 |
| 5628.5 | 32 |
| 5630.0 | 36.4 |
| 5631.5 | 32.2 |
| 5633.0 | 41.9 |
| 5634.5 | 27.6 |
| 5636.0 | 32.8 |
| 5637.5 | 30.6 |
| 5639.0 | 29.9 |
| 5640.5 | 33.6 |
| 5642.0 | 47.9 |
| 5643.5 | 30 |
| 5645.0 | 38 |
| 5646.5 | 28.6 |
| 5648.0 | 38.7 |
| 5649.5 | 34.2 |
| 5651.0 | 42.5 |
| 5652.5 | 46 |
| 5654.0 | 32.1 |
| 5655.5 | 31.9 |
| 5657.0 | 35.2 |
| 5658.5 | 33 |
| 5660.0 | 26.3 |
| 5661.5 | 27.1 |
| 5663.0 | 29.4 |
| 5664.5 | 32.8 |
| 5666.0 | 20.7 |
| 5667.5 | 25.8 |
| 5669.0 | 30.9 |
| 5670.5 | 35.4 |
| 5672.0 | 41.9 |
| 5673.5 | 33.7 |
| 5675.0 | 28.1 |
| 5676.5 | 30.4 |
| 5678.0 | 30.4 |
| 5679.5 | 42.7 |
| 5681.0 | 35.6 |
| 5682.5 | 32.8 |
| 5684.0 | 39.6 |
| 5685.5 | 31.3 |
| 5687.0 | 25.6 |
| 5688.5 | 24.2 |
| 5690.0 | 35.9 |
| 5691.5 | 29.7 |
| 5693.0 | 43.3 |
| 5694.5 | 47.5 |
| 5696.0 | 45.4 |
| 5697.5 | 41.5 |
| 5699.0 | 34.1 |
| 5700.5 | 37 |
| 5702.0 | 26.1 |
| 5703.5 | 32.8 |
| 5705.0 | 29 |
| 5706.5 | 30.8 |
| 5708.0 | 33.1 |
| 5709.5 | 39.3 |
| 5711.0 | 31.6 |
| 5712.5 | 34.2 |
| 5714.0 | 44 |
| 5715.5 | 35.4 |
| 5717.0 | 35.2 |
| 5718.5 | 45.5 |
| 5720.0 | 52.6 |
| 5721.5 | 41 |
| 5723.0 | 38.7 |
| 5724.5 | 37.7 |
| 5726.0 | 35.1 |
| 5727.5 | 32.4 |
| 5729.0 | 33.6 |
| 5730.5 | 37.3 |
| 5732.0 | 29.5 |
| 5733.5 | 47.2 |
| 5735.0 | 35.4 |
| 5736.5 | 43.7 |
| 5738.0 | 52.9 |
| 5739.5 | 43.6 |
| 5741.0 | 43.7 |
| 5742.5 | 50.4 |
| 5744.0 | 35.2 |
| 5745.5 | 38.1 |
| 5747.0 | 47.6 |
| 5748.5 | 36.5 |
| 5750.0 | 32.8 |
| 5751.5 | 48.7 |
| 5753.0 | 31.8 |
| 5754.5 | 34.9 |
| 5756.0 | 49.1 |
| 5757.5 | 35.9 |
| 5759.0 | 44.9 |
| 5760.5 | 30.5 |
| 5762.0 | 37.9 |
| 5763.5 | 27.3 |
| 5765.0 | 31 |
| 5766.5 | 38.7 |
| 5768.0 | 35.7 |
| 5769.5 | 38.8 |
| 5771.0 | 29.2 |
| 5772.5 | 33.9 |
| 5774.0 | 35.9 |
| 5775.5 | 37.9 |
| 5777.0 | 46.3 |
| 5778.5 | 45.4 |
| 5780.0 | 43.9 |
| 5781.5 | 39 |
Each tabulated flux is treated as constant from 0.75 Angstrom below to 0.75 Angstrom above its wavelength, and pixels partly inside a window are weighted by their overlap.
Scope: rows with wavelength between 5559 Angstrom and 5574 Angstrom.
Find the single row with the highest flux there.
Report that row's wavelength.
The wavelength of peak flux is 5570.0 Angstrom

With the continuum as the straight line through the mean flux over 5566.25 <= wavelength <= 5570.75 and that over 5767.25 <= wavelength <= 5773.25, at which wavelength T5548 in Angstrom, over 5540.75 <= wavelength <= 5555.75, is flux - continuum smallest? 5550.5 Angstrom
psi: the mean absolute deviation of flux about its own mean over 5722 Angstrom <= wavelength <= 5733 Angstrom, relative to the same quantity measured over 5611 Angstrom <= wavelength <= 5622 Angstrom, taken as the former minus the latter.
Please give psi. -1.4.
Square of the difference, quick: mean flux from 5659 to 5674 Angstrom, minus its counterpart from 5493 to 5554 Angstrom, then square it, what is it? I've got 59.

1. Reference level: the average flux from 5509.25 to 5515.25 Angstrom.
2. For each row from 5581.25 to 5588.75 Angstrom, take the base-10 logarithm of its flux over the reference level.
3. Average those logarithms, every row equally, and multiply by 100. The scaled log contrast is -5.2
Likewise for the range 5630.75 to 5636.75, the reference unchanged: -6.6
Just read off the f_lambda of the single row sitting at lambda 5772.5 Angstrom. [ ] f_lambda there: 33.9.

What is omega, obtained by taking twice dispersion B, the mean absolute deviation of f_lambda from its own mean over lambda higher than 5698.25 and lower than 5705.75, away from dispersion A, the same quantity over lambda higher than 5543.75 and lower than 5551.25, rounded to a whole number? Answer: 0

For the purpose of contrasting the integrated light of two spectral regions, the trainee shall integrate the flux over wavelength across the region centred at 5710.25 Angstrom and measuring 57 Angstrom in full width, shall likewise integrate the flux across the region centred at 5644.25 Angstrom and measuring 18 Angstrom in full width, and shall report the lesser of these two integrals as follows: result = 649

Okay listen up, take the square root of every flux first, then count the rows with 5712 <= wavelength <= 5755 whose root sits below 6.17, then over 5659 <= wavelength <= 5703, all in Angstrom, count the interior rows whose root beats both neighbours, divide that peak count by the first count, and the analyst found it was 0.47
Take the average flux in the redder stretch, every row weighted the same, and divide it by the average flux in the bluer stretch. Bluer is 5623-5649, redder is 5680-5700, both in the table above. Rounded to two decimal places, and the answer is 1.04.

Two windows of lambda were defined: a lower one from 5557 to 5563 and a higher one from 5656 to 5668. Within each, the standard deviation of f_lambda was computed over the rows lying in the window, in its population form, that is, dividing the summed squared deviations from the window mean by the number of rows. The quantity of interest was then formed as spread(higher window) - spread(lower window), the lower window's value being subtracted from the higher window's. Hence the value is -1.4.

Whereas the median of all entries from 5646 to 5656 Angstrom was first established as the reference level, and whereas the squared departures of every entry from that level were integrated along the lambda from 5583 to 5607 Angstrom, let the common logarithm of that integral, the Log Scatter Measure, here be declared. 2.77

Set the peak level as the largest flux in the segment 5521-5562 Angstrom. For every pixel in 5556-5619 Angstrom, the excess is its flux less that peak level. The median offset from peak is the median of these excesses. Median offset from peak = -13.6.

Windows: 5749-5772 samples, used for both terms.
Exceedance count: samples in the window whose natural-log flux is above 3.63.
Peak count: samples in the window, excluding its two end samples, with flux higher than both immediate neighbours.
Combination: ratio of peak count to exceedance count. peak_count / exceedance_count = 1.0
